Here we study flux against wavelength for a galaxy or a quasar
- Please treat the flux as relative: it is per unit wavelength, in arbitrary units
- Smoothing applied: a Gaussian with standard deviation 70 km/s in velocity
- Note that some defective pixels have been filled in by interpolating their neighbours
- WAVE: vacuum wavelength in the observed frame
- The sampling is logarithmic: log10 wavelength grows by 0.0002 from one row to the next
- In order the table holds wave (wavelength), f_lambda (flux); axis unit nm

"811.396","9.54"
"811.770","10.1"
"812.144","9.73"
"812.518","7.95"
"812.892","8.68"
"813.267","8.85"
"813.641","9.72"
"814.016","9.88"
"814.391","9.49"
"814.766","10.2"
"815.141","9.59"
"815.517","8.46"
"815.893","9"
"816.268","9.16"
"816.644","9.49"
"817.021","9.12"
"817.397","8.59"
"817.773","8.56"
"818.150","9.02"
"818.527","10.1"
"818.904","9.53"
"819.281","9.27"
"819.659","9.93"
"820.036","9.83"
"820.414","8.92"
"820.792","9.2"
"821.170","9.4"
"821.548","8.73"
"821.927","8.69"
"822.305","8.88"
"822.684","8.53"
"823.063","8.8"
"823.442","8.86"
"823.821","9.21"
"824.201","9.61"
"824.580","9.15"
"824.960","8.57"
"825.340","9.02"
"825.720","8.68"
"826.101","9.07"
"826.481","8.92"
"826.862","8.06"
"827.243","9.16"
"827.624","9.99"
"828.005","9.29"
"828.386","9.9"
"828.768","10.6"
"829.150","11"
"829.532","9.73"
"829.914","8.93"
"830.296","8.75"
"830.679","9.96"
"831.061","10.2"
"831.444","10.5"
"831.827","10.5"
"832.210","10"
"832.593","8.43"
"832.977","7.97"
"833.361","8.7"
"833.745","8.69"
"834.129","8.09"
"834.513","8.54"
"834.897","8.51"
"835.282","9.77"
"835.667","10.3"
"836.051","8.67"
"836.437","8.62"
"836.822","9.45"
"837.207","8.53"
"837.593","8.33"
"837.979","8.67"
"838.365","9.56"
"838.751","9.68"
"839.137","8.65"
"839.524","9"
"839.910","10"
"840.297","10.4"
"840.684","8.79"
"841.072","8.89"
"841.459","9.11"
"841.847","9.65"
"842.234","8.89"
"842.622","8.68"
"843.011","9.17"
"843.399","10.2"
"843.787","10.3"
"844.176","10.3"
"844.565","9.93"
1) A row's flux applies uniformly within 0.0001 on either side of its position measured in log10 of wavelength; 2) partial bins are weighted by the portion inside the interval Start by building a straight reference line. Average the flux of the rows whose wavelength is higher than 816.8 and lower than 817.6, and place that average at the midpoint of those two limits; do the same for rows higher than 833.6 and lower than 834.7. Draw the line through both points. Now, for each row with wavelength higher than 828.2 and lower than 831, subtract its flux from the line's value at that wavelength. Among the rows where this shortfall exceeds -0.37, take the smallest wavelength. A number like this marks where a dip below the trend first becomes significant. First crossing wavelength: 830.296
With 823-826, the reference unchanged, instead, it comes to 823.063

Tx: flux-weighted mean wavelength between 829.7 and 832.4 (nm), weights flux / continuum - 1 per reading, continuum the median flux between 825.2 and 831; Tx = 831.65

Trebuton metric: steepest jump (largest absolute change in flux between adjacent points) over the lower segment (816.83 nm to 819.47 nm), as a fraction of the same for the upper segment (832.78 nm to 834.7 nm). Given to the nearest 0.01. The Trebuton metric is 1.48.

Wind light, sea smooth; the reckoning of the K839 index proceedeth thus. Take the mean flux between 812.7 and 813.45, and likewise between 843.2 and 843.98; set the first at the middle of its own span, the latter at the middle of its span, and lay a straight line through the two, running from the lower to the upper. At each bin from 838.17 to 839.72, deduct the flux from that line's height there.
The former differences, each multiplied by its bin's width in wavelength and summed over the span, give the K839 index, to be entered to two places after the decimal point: 1.24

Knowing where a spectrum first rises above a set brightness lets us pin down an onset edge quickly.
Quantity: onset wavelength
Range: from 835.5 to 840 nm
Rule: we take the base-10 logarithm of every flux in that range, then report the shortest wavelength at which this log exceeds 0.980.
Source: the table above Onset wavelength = 835.667 nm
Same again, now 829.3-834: 829.532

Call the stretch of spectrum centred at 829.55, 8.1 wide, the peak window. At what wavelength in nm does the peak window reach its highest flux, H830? 829.150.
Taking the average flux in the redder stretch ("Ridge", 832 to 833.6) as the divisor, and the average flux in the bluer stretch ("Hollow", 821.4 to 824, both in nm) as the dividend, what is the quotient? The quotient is 1.00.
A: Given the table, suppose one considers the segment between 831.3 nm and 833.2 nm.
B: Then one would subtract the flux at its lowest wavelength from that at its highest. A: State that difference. -2.5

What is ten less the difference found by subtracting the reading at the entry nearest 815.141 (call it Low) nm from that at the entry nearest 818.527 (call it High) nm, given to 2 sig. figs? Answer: 9.5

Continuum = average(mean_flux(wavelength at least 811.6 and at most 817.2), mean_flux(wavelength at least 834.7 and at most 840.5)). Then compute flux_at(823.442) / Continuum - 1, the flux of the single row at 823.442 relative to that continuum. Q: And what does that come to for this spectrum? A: -0.04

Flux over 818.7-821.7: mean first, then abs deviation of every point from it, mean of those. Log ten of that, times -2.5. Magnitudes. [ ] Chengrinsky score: 1.23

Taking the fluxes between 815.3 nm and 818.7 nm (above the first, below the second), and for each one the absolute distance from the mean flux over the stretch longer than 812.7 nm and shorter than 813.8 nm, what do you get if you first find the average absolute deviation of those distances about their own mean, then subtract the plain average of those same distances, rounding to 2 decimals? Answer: -0.10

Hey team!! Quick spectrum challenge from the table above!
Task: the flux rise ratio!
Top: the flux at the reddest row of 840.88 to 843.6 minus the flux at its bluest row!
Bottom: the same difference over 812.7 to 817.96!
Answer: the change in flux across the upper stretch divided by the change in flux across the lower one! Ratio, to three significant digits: -10.9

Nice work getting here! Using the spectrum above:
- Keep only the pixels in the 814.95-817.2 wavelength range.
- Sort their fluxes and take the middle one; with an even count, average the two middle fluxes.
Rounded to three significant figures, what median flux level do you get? 9.14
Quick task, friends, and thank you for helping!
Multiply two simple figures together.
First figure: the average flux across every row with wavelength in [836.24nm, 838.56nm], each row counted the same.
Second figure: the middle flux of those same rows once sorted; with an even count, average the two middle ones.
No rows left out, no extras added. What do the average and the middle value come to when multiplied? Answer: 77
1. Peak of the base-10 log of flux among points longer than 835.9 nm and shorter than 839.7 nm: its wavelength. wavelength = 838.751 nm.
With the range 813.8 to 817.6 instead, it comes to 814.766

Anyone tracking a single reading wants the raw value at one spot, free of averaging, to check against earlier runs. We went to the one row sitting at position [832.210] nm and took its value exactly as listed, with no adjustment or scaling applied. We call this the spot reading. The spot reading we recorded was 10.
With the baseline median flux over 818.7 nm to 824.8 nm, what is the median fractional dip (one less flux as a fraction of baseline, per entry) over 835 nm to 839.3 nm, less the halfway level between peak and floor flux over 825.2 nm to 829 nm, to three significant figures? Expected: -9.27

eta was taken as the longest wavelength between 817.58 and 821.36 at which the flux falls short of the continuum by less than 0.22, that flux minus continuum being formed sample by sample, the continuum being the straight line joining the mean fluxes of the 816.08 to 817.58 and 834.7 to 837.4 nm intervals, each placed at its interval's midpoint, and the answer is 820.792 nm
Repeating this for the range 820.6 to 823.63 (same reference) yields 823.442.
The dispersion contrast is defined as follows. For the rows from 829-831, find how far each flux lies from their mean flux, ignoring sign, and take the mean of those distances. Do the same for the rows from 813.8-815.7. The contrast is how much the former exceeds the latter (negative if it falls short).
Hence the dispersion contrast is 0.2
